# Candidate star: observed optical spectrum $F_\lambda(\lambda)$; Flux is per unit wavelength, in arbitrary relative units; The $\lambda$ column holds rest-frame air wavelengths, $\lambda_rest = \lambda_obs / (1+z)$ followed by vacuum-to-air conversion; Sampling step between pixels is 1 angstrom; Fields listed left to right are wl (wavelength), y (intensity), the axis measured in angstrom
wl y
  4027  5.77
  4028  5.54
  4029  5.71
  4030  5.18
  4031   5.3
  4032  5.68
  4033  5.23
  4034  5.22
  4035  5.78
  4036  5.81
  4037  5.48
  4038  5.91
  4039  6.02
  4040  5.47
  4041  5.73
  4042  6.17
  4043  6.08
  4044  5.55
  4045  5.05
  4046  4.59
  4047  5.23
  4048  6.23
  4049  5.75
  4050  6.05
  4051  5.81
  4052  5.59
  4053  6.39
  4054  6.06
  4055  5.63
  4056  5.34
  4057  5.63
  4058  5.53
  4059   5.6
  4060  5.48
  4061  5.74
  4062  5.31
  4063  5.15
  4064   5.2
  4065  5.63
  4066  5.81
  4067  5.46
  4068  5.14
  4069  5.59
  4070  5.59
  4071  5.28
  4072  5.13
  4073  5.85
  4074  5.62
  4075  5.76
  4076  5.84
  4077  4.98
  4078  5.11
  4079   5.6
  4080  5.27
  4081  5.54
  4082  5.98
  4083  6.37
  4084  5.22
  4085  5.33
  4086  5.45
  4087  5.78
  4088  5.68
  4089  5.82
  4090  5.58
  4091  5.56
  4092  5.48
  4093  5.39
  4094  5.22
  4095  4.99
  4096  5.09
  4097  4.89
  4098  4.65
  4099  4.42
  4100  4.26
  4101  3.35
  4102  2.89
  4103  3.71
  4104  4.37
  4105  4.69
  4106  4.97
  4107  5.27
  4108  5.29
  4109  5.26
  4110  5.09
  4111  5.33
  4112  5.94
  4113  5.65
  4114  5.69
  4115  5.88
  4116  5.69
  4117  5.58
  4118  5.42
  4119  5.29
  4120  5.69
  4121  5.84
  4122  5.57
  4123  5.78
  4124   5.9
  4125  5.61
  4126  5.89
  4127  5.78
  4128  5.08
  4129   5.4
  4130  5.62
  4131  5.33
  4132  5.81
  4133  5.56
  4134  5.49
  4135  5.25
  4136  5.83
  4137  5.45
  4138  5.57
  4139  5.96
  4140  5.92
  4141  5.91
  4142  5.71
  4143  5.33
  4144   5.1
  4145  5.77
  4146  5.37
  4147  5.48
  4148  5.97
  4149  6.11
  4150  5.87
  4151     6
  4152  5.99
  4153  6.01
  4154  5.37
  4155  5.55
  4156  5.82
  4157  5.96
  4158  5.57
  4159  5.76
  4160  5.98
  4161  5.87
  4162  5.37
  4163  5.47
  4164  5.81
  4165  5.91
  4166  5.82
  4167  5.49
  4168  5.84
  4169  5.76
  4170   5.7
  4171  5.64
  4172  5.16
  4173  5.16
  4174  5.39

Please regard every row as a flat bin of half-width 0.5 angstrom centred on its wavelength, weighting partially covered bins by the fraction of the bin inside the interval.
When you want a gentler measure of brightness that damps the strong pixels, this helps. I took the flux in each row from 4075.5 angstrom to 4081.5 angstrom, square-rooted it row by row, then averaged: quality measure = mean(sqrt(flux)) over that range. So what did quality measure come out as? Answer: 2.32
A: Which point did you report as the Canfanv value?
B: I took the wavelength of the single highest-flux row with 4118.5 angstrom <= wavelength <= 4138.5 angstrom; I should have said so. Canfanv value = 4124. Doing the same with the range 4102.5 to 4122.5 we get 4112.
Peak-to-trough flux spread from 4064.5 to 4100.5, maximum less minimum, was 2.1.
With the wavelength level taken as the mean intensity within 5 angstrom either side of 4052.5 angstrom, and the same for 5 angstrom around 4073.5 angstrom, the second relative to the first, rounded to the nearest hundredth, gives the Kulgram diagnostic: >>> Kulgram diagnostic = 0.94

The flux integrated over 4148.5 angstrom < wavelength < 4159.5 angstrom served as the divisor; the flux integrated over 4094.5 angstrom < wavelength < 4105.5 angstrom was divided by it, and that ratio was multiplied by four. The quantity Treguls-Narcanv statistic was 2.96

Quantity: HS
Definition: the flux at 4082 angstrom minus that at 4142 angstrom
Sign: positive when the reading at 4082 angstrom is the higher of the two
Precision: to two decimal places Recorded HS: 0.27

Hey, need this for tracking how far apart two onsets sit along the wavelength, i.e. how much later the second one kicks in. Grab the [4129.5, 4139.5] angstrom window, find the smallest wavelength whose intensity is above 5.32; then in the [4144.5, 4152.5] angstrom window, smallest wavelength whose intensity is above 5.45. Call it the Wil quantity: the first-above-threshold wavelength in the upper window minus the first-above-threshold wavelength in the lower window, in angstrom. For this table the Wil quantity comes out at 15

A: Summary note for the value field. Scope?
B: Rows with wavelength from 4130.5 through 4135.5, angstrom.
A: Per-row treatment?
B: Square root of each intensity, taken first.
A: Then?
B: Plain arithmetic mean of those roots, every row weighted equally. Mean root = 2.34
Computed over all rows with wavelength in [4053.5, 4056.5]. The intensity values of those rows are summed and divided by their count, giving 5.68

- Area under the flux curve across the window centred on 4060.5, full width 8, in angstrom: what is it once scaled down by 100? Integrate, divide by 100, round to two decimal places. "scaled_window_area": 0.44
